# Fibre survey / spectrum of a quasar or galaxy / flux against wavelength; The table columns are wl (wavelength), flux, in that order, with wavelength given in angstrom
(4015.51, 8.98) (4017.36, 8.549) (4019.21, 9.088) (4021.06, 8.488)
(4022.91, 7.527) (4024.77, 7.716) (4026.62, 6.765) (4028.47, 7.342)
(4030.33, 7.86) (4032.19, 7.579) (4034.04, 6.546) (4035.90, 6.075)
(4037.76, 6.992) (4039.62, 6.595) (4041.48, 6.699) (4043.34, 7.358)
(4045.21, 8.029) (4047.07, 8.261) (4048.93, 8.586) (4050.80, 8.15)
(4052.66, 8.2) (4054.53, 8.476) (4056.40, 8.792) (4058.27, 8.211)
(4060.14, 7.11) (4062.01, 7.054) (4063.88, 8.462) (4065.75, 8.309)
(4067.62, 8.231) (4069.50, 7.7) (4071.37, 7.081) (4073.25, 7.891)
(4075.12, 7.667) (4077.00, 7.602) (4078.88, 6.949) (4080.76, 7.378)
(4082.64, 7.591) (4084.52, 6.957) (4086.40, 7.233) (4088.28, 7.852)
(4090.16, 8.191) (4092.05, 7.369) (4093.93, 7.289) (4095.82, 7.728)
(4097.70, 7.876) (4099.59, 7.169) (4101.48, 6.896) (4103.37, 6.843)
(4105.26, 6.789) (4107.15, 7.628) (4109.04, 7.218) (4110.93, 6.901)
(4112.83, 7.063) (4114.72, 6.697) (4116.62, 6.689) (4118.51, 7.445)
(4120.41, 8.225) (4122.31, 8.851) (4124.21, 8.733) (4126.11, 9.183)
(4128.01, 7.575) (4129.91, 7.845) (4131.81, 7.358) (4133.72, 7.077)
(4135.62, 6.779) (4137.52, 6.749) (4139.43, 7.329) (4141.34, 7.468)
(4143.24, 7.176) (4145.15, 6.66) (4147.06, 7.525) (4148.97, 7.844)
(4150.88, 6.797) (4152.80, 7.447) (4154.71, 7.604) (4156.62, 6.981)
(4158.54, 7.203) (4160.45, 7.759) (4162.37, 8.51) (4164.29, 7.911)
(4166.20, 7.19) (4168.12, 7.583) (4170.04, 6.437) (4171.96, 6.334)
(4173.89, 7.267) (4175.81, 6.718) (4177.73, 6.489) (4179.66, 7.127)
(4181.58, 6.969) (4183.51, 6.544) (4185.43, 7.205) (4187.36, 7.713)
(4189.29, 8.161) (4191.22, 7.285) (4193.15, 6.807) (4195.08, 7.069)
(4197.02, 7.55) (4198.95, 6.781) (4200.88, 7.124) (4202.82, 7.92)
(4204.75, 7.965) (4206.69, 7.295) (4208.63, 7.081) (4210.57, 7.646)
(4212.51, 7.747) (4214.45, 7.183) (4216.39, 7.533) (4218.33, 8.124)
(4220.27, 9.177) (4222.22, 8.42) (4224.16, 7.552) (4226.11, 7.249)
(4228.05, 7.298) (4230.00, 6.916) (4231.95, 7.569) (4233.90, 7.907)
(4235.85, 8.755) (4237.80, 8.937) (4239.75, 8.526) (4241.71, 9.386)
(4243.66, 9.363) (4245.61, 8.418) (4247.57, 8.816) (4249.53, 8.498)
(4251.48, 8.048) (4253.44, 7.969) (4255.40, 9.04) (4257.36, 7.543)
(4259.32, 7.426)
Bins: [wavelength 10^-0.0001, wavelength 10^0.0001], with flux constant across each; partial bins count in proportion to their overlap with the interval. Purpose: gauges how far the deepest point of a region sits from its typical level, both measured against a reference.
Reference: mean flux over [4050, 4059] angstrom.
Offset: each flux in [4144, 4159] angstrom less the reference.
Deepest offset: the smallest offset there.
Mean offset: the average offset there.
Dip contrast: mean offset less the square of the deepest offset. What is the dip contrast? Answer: -4.0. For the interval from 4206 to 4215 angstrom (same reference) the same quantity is -2.6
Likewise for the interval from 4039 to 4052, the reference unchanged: -3.8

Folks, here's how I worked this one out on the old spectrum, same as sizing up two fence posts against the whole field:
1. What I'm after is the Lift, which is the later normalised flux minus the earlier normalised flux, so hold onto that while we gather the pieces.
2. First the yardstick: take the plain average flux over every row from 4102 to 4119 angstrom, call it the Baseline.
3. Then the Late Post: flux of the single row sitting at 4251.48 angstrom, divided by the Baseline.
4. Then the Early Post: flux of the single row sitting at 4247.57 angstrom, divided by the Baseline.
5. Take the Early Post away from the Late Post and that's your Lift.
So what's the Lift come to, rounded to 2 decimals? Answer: -0.11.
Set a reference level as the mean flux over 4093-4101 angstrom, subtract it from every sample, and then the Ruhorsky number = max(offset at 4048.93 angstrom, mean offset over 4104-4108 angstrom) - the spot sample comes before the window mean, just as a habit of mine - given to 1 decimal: 1.1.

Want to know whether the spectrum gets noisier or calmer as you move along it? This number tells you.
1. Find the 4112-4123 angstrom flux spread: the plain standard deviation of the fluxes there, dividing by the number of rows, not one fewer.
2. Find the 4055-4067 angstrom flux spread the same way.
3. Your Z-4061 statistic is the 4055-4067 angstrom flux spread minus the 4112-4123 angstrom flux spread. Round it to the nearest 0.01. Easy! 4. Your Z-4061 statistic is -0.13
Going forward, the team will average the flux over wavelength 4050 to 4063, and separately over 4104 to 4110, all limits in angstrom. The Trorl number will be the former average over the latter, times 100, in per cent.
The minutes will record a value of 111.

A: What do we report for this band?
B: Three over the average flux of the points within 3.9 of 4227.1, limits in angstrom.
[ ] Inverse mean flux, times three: 0.414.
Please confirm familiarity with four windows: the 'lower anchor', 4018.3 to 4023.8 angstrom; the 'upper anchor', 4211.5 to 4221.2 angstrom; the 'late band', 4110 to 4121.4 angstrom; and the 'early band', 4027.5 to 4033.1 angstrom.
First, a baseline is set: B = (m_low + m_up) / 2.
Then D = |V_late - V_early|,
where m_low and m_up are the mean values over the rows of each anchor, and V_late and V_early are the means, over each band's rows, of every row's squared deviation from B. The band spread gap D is 0.9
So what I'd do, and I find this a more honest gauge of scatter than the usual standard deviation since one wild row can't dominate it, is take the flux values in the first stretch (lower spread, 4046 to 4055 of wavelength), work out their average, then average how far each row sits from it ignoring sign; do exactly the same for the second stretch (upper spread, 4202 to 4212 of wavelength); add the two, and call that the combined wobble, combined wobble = 0.47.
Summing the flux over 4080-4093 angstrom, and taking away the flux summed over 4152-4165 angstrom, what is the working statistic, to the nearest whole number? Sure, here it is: -1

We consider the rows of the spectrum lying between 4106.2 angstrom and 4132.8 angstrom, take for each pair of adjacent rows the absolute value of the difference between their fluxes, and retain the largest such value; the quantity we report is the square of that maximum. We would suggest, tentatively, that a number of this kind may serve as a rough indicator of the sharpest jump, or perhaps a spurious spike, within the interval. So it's 2.6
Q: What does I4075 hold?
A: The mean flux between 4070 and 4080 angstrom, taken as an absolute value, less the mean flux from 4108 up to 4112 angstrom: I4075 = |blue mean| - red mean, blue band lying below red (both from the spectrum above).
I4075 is 0.4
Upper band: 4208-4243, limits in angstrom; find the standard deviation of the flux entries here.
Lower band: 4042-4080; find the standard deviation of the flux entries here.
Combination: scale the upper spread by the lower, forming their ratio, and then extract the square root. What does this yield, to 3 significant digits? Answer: 1.16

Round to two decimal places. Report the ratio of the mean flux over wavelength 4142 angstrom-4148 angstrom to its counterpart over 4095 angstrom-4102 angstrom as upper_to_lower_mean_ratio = 0.96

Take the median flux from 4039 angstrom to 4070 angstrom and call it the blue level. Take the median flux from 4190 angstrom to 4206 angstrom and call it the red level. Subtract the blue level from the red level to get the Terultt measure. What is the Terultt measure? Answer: -1.00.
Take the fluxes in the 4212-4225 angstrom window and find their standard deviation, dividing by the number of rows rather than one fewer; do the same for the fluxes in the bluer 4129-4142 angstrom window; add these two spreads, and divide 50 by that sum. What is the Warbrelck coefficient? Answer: 51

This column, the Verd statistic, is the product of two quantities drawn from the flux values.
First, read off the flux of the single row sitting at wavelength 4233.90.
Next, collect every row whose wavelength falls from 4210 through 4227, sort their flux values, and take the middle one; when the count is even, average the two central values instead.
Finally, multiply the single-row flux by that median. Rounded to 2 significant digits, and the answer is 60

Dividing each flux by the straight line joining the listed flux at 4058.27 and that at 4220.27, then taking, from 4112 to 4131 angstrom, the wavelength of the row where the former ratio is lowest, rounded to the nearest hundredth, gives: 4116.62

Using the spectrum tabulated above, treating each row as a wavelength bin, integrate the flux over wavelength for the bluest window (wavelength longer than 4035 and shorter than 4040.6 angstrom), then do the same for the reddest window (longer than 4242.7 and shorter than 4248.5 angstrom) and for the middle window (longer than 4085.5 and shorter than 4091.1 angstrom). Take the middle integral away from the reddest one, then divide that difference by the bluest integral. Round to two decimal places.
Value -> 0.22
